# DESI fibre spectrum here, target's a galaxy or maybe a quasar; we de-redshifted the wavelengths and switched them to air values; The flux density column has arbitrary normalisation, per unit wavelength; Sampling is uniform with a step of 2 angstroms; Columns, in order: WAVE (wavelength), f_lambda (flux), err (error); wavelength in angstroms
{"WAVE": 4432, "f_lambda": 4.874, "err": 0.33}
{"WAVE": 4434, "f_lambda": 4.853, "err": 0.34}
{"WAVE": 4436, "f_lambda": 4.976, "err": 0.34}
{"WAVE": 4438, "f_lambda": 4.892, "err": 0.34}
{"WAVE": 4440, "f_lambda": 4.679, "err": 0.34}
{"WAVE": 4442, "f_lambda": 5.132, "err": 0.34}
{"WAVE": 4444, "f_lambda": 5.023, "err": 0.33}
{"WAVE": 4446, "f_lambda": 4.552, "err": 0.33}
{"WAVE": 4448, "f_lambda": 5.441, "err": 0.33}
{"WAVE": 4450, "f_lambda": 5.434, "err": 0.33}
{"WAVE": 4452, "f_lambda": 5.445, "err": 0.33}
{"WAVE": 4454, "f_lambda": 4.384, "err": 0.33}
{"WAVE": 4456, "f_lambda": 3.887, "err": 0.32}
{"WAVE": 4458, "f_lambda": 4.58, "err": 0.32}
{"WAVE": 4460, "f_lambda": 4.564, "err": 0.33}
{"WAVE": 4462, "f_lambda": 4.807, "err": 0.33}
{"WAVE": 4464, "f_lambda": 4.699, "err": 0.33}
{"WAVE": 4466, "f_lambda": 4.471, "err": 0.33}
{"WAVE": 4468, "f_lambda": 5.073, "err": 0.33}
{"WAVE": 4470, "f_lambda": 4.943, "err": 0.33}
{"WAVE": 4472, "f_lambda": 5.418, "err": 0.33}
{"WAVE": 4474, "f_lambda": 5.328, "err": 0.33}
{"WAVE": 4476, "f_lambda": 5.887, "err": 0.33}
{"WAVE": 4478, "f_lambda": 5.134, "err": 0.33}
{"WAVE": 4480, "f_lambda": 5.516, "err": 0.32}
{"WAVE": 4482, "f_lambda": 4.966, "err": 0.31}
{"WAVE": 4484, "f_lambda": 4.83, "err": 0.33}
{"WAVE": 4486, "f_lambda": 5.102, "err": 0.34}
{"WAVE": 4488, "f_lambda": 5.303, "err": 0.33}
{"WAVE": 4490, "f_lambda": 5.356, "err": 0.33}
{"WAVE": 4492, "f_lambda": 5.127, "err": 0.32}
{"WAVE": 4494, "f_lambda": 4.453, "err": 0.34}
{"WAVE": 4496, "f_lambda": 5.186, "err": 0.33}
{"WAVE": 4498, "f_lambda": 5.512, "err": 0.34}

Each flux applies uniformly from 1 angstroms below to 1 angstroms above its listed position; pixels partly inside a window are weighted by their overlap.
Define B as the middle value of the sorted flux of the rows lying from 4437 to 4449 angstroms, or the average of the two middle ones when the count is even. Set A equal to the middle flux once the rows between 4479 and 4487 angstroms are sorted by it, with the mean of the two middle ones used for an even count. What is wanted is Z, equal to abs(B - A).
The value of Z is 0.08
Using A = 5.03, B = 5.0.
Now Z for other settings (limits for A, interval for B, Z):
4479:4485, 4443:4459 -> 0.16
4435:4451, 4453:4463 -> 0.44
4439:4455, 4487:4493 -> 0.23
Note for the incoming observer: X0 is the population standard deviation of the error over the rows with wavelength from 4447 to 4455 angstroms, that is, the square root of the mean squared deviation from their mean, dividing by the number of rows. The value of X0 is 0.000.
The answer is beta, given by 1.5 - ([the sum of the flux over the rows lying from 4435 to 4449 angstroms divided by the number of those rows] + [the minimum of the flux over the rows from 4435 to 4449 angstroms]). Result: -8.0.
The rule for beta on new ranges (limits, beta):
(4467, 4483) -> -8.7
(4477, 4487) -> -8.4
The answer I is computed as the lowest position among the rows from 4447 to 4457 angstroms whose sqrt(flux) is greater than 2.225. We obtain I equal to 4448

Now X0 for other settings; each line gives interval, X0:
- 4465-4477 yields 0.000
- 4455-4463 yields 0.005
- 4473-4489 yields 0.008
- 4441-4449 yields 0.004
